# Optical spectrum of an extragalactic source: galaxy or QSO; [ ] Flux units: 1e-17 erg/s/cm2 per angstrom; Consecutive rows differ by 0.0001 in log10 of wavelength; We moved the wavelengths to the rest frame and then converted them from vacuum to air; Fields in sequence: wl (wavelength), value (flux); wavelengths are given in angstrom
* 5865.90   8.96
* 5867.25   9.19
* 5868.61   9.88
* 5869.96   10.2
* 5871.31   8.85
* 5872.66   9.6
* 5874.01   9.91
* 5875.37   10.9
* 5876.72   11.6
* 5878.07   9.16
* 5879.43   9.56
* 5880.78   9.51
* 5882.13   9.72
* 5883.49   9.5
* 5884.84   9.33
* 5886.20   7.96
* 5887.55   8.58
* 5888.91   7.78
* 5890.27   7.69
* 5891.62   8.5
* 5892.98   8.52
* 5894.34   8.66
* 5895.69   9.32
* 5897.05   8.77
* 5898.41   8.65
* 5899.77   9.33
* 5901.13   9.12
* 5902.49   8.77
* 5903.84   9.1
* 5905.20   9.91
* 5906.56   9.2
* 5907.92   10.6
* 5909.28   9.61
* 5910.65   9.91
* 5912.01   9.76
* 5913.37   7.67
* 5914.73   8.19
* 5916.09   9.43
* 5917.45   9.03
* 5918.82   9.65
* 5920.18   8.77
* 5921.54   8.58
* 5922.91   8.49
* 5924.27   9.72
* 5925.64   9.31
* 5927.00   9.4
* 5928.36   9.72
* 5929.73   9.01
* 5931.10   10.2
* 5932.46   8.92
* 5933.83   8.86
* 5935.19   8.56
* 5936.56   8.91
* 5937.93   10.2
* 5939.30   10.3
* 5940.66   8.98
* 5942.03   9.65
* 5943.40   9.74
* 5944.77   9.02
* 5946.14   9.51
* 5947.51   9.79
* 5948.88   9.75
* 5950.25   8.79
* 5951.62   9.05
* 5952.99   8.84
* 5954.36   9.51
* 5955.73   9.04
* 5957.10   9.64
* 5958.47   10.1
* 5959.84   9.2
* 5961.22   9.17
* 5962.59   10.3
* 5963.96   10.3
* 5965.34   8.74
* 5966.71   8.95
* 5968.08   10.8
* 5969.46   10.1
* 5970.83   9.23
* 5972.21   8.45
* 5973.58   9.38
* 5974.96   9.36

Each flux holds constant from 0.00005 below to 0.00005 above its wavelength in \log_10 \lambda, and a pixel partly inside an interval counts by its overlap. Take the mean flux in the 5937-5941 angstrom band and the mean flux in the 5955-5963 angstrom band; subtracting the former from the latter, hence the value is -0.3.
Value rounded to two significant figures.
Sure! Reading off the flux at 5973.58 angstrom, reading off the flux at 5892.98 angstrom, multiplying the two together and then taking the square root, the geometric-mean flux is 8.9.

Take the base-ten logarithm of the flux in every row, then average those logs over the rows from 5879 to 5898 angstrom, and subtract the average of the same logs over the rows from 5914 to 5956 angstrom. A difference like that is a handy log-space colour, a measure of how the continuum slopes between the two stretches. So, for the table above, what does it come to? -0.022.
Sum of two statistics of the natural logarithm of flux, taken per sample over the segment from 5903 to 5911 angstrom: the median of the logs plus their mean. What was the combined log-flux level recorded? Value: 4.55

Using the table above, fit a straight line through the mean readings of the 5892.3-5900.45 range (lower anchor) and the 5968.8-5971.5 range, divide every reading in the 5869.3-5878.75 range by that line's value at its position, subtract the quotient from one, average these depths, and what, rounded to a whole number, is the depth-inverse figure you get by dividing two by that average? -12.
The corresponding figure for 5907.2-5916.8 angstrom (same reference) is -67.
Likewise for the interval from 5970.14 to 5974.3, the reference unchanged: 29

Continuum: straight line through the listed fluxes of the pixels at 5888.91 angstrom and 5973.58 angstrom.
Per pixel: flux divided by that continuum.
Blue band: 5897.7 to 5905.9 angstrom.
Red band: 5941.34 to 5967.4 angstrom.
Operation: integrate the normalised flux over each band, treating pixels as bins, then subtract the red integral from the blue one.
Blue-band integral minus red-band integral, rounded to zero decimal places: -18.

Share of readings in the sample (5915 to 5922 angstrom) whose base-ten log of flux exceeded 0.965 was 0.40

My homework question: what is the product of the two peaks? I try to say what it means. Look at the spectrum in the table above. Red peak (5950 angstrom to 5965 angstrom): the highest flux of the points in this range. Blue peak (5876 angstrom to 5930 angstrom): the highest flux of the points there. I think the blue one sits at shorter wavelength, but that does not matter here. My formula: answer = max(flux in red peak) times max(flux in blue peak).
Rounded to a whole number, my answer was 119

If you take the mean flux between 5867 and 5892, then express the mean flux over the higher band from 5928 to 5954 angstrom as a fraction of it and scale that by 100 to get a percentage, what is 100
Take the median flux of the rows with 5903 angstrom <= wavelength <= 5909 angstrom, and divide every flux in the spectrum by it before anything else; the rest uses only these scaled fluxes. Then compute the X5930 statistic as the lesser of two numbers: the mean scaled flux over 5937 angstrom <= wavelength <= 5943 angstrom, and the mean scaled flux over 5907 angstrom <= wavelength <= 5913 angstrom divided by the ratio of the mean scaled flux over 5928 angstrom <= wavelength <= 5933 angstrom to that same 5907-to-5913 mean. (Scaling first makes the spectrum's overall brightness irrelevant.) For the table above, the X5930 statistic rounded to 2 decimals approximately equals 1.02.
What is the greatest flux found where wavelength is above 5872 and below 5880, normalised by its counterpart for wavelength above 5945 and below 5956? 1.18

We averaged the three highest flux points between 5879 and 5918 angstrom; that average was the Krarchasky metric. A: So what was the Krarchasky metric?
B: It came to 10.1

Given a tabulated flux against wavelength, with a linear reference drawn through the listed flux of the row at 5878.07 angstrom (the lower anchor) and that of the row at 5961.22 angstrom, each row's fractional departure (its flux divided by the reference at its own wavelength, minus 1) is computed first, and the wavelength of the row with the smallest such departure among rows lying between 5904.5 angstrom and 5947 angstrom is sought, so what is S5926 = 5913.37 angstrom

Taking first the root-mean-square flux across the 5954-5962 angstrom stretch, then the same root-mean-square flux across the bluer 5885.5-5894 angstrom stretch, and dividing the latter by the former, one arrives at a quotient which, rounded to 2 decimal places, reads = 0.87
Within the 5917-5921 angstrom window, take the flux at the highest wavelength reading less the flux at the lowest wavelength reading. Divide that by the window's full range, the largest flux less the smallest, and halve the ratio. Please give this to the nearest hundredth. -0.15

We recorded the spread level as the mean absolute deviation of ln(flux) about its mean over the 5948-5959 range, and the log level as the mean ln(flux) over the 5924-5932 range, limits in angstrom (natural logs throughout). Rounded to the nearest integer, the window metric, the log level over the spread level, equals 51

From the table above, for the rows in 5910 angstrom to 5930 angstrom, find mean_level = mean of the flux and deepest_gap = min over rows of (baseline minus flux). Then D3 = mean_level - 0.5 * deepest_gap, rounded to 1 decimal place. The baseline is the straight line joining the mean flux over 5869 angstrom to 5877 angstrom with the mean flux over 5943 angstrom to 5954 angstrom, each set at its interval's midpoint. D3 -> 9.2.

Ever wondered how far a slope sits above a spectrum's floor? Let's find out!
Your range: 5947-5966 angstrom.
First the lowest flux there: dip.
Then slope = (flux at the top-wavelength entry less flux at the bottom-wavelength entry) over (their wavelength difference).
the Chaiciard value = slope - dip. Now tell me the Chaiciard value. -8.80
